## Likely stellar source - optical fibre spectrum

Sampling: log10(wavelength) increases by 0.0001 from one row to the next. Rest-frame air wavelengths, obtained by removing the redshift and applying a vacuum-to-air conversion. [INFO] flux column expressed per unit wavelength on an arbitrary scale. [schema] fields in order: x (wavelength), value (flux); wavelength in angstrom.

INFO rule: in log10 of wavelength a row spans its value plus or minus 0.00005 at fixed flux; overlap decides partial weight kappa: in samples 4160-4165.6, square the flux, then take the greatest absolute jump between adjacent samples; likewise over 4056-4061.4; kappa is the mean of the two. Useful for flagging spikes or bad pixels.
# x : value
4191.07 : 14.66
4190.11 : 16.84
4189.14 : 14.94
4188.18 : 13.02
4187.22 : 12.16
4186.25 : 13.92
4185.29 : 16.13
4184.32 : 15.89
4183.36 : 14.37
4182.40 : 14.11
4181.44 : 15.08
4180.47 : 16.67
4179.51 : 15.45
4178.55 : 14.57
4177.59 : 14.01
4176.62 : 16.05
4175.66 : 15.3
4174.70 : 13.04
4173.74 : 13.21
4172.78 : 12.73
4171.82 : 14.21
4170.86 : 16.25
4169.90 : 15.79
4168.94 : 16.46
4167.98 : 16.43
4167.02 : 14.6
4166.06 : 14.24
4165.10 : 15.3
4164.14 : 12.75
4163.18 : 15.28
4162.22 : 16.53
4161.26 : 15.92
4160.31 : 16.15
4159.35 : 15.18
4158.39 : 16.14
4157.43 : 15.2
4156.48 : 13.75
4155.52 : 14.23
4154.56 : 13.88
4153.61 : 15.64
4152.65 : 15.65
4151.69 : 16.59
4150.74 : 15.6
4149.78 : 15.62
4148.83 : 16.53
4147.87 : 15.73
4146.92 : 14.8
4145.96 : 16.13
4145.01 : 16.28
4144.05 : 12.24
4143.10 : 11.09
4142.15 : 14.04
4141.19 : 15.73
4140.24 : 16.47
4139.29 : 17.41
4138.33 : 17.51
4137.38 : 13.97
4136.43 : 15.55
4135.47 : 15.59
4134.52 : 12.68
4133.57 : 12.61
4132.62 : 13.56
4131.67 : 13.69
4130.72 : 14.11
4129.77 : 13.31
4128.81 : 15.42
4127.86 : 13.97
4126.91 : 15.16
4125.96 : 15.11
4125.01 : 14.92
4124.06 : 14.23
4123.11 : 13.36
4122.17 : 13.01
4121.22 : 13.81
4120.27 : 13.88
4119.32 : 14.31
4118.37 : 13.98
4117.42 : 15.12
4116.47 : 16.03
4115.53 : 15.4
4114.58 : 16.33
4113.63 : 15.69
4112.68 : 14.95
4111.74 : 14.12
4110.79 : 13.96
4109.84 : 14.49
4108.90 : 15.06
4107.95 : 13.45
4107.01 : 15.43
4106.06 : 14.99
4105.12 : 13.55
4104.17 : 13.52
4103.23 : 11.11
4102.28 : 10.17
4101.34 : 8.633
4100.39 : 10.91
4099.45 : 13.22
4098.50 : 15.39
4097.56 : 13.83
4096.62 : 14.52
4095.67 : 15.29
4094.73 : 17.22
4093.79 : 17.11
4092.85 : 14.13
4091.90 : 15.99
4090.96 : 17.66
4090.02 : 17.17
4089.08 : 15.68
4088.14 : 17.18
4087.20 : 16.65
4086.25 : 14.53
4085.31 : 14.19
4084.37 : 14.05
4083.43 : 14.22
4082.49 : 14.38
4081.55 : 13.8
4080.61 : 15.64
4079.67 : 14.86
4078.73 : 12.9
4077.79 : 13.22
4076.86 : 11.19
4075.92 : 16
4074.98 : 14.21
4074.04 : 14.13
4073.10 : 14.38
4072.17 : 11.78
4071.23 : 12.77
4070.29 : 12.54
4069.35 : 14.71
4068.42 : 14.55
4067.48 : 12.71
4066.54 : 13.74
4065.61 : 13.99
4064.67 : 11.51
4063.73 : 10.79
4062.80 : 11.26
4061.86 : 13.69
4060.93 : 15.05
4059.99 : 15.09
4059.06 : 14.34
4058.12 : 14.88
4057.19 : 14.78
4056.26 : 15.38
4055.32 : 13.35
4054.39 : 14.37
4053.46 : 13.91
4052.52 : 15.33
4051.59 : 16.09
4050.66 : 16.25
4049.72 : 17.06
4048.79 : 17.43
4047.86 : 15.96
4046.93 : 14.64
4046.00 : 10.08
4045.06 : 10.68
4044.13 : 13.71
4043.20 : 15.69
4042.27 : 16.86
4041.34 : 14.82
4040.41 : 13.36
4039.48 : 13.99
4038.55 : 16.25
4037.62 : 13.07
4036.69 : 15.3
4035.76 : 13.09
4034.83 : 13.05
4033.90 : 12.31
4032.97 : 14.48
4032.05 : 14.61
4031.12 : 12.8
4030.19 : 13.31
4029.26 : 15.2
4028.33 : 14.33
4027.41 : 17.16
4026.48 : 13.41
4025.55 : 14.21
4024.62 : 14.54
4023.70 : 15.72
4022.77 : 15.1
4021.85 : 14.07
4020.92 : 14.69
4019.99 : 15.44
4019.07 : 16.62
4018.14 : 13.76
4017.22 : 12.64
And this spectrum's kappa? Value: 47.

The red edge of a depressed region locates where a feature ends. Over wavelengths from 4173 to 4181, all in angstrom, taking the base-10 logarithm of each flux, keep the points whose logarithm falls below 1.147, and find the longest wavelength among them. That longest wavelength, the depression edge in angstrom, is 4177.59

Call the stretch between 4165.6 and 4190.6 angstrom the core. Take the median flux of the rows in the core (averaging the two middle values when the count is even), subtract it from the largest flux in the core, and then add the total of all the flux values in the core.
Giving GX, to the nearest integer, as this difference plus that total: 388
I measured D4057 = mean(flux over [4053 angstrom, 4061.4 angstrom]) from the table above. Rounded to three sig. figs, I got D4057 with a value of 14.6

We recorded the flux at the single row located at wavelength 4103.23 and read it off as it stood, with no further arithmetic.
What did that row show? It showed 11.11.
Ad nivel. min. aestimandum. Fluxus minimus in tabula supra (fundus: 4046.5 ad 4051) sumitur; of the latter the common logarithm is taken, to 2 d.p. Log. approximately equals 1.17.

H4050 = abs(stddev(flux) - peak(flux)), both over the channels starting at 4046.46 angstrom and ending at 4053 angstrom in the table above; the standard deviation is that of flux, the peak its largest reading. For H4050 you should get 16.5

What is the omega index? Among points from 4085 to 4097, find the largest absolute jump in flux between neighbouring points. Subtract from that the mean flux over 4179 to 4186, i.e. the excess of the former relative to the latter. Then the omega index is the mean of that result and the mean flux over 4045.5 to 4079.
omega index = 0.8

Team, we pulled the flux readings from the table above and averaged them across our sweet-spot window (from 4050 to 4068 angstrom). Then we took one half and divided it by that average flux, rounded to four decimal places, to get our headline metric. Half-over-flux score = 0.0356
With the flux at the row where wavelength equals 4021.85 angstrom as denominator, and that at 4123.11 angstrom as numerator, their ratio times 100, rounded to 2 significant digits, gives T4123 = 95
